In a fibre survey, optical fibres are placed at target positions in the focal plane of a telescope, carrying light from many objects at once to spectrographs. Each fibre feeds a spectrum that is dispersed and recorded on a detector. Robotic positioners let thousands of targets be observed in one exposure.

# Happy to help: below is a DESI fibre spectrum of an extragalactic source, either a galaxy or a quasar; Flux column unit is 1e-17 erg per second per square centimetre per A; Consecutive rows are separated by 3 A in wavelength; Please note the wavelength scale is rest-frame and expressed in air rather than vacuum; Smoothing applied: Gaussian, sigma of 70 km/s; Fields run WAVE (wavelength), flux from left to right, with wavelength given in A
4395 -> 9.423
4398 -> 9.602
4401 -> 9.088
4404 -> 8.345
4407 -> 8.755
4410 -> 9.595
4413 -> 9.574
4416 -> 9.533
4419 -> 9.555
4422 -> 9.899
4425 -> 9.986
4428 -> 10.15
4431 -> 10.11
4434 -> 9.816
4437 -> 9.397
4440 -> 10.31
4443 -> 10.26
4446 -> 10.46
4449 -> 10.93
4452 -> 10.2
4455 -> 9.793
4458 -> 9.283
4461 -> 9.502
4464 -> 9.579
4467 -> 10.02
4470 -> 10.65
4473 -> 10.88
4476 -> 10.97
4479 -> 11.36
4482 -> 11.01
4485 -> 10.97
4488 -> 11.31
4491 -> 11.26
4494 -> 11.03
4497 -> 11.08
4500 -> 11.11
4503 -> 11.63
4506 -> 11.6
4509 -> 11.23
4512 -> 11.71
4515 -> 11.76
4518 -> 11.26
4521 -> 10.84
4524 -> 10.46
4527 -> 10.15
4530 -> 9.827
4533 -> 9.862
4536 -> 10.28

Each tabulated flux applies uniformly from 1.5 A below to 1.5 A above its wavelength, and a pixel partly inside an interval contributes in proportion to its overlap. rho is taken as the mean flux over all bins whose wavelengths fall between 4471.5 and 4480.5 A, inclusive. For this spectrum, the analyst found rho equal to 11.1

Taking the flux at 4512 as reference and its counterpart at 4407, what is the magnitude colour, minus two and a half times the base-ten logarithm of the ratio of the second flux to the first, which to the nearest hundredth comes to 0.32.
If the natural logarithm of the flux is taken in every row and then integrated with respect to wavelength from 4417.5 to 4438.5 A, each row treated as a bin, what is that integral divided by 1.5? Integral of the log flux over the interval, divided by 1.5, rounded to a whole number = 32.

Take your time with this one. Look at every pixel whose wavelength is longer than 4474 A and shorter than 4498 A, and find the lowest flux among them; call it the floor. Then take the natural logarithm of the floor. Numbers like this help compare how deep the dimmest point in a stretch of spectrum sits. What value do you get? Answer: 2.40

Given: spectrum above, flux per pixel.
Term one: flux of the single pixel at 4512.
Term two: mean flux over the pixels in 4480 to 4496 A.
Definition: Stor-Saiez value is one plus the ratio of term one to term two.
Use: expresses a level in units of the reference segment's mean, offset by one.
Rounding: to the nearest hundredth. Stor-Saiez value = 2.05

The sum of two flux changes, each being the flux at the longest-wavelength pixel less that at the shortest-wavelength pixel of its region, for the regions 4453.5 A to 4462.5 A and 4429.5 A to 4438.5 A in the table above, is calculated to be -1.0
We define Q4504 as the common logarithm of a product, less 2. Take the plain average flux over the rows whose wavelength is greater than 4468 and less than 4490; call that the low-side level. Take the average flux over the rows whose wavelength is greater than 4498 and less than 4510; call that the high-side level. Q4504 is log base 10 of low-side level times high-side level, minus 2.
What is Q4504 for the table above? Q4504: 0.10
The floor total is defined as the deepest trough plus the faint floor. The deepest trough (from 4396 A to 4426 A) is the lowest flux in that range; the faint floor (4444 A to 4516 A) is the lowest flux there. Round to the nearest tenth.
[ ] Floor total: 17.6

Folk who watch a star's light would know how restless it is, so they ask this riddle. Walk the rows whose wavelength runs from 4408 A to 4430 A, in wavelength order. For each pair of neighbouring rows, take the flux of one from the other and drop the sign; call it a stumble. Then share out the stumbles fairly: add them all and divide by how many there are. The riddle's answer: 0.11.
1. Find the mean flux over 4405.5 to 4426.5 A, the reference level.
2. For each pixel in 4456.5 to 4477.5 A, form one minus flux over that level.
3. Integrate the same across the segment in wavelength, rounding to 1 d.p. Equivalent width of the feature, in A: -1.3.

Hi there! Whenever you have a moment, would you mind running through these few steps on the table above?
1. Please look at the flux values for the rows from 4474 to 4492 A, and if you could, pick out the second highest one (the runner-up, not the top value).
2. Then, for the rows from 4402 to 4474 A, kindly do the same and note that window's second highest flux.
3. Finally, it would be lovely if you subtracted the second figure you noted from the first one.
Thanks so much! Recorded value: 0.43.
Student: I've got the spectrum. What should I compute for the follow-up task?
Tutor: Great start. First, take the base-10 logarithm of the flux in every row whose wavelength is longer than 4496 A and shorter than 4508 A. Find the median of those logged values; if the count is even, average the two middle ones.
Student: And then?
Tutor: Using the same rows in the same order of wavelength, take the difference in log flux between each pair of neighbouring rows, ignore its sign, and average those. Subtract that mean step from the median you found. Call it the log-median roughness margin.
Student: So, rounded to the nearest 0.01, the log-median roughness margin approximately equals 1.05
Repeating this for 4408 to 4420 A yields 0.98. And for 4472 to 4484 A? 1.03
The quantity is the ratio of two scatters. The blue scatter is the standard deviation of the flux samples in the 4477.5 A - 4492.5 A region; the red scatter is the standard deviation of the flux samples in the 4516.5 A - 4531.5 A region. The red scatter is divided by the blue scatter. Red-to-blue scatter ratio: 3.1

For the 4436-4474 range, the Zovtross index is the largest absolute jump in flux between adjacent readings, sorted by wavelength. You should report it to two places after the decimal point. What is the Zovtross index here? 0.91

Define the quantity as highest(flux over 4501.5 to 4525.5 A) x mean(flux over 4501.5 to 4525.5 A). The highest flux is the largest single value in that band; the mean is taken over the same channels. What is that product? 133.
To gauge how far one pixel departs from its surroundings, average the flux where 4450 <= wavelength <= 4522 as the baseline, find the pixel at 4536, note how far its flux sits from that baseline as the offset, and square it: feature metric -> 0.3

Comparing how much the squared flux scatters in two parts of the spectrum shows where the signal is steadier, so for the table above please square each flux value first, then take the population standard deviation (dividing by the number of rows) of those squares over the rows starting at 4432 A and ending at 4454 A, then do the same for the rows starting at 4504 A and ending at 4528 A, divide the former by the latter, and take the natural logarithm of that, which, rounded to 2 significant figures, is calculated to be -0.29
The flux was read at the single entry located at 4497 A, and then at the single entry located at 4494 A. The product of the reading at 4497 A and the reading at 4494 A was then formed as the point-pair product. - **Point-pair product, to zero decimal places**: 122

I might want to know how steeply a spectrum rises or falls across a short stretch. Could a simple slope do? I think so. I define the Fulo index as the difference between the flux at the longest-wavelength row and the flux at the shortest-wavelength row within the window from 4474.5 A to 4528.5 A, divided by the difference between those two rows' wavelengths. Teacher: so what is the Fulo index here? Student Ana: -0.016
